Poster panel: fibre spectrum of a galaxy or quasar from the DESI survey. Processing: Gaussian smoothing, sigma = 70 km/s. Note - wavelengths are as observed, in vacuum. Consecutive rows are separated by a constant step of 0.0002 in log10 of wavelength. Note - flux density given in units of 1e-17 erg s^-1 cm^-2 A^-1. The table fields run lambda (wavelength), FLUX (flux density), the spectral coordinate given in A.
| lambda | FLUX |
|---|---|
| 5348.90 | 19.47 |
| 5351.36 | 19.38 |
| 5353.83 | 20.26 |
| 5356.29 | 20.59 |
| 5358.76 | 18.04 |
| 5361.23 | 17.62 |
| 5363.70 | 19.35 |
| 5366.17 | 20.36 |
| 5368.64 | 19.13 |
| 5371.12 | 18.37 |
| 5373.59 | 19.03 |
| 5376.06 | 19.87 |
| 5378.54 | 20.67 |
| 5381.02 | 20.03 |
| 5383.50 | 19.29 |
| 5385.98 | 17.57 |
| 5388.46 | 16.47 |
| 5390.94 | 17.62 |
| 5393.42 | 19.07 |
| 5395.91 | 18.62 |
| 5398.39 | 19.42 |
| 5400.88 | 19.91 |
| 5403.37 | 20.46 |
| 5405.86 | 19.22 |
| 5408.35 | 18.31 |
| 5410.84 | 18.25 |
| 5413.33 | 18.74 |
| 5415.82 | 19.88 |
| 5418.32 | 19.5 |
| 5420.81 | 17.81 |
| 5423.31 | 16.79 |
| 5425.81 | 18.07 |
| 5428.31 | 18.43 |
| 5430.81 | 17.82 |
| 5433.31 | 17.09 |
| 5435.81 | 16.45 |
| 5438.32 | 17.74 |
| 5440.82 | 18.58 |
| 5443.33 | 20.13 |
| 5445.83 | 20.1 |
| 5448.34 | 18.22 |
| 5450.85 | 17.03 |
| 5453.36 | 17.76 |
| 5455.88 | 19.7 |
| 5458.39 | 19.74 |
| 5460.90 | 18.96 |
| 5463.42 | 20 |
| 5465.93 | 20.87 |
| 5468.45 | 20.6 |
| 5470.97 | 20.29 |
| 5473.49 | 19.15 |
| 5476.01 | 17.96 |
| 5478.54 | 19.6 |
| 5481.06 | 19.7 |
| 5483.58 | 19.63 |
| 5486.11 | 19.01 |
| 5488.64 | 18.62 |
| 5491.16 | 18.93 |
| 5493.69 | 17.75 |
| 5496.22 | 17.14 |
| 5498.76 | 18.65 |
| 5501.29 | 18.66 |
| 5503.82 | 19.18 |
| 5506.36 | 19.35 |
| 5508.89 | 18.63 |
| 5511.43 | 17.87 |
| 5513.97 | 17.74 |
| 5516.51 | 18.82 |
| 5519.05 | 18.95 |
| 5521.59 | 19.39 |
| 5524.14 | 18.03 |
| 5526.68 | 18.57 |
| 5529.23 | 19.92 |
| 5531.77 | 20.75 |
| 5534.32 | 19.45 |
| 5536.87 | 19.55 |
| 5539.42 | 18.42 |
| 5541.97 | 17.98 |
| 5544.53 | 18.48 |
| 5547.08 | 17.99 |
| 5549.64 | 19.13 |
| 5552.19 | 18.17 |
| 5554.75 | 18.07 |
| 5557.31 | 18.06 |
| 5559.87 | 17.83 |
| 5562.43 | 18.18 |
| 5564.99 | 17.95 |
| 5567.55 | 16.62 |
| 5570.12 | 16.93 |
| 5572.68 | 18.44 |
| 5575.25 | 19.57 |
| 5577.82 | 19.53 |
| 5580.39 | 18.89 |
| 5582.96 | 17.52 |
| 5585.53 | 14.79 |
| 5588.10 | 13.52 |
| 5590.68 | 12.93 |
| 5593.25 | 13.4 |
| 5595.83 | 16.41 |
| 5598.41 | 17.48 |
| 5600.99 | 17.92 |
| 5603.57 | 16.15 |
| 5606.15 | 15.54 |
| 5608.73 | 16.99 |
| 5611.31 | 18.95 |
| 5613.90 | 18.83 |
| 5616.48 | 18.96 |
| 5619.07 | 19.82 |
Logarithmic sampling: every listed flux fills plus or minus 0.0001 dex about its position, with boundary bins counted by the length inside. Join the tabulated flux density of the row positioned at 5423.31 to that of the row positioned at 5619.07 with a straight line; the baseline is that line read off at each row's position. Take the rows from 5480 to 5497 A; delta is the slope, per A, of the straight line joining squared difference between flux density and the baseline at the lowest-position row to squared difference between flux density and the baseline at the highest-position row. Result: -0.2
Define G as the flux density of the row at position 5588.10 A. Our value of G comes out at 13.52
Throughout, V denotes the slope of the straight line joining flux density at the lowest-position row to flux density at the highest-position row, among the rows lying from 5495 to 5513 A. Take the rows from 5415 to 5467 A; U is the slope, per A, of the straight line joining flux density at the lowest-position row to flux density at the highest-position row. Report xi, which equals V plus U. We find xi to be 0.07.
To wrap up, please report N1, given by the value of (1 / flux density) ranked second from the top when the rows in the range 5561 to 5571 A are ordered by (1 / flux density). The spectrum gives 0.059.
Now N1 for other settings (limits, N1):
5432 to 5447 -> 0.059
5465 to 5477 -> 0.052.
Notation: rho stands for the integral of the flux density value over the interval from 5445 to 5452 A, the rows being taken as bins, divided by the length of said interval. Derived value 18.4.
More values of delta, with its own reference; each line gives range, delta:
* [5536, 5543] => -0.1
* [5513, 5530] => 0.1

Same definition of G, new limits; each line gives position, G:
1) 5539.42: 18.42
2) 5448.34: 18.22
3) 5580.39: 18.89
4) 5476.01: 17.96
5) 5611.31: 18.95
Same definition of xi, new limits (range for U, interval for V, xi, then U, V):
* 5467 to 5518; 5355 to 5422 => -0.08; -0.04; -0.043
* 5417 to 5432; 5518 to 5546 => -0.15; -0.13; -0.018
